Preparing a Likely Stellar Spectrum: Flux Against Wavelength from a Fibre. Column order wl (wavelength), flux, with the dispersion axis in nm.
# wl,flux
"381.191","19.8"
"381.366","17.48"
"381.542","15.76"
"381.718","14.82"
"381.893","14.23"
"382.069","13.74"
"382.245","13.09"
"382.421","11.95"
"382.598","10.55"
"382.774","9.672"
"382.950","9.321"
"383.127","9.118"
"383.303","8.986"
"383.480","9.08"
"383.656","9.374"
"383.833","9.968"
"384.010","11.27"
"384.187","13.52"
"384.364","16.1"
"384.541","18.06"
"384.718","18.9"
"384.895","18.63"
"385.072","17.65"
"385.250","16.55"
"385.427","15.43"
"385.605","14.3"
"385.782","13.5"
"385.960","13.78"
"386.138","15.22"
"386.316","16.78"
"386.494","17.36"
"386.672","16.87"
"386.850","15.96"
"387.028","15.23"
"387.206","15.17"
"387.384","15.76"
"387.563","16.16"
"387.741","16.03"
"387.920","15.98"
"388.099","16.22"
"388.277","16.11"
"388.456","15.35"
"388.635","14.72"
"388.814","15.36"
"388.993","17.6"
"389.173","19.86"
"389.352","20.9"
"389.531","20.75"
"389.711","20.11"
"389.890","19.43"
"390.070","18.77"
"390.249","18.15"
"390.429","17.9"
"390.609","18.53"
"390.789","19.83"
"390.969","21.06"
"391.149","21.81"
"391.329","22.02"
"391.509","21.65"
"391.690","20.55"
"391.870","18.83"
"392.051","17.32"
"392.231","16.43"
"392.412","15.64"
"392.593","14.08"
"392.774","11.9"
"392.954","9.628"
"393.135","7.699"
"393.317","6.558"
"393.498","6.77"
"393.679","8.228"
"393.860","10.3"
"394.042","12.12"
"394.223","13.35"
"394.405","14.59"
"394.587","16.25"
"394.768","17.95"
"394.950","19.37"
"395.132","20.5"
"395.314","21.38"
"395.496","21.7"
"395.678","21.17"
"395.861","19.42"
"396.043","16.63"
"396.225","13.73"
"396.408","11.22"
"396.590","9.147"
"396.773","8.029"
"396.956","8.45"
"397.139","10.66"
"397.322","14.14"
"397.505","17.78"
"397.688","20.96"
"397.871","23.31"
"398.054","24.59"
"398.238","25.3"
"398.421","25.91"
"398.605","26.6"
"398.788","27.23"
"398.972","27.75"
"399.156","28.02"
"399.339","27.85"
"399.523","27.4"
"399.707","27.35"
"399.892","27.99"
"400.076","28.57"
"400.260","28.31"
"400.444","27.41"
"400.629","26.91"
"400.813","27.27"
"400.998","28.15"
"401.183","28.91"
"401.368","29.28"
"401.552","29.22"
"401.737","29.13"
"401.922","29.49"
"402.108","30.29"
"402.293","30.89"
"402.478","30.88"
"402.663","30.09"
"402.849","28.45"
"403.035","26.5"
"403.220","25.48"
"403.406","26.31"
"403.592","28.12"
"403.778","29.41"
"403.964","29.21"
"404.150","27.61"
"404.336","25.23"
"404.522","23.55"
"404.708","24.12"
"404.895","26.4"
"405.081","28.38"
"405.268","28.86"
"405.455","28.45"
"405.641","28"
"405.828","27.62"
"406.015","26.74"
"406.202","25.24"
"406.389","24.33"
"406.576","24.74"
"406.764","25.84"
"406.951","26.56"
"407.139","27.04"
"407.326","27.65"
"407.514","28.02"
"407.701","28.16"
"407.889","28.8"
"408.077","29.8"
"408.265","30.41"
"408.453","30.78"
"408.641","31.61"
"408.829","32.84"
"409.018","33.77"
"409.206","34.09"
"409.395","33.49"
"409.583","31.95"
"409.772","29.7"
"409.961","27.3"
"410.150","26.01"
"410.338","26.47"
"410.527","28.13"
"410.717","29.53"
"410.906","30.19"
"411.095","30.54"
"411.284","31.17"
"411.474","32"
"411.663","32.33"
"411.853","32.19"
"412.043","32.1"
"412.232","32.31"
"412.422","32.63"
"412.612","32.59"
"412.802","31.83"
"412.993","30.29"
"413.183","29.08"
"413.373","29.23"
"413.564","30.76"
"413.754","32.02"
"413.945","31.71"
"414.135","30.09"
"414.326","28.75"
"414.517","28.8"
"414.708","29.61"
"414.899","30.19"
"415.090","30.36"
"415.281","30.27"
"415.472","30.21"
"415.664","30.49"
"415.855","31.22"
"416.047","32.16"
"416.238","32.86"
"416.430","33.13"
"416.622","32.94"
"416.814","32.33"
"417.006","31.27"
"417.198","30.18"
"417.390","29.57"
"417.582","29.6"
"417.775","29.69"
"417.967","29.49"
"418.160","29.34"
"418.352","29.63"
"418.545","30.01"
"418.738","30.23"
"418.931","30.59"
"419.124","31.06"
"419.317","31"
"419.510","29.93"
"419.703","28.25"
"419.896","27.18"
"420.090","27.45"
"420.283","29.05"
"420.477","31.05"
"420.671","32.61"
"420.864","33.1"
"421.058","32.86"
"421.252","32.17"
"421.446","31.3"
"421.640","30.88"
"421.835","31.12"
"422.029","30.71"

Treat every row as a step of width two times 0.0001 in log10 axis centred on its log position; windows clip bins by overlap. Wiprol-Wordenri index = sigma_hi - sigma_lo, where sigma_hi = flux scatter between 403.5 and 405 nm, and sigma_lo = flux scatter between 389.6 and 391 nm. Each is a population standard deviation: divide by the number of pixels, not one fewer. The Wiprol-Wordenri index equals 1.1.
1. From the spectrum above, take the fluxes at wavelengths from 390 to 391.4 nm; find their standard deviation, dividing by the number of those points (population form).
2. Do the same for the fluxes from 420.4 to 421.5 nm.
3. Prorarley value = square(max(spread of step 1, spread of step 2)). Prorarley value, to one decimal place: 2.4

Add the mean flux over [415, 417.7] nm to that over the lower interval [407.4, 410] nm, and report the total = 62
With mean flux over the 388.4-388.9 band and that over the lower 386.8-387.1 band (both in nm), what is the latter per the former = 1.03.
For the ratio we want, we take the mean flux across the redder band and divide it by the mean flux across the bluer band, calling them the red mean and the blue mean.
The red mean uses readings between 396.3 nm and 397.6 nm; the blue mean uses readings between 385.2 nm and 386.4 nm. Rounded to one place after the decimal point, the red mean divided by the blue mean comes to 0.8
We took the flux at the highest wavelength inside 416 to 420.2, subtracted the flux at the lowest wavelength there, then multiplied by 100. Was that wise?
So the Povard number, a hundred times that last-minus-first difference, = -471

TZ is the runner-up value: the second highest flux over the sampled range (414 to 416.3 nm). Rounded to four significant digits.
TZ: 32.16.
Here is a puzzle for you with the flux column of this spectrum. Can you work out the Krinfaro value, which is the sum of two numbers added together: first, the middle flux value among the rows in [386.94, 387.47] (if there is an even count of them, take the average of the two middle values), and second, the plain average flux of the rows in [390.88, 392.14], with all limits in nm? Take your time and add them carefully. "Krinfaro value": 35.7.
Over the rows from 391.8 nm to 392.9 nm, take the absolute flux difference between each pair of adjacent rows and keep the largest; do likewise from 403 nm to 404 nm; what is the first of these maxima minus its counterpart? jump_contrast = 0.4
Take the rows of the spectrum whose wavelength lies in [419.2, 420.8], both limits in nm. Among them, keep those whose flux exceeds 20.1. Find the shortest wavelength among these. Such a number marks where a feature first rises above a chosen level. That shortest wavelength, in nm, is 419.317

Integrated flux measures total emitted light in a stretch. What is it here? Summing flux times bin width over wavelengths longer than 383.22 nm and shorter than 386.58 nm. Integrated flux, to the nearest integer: 49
